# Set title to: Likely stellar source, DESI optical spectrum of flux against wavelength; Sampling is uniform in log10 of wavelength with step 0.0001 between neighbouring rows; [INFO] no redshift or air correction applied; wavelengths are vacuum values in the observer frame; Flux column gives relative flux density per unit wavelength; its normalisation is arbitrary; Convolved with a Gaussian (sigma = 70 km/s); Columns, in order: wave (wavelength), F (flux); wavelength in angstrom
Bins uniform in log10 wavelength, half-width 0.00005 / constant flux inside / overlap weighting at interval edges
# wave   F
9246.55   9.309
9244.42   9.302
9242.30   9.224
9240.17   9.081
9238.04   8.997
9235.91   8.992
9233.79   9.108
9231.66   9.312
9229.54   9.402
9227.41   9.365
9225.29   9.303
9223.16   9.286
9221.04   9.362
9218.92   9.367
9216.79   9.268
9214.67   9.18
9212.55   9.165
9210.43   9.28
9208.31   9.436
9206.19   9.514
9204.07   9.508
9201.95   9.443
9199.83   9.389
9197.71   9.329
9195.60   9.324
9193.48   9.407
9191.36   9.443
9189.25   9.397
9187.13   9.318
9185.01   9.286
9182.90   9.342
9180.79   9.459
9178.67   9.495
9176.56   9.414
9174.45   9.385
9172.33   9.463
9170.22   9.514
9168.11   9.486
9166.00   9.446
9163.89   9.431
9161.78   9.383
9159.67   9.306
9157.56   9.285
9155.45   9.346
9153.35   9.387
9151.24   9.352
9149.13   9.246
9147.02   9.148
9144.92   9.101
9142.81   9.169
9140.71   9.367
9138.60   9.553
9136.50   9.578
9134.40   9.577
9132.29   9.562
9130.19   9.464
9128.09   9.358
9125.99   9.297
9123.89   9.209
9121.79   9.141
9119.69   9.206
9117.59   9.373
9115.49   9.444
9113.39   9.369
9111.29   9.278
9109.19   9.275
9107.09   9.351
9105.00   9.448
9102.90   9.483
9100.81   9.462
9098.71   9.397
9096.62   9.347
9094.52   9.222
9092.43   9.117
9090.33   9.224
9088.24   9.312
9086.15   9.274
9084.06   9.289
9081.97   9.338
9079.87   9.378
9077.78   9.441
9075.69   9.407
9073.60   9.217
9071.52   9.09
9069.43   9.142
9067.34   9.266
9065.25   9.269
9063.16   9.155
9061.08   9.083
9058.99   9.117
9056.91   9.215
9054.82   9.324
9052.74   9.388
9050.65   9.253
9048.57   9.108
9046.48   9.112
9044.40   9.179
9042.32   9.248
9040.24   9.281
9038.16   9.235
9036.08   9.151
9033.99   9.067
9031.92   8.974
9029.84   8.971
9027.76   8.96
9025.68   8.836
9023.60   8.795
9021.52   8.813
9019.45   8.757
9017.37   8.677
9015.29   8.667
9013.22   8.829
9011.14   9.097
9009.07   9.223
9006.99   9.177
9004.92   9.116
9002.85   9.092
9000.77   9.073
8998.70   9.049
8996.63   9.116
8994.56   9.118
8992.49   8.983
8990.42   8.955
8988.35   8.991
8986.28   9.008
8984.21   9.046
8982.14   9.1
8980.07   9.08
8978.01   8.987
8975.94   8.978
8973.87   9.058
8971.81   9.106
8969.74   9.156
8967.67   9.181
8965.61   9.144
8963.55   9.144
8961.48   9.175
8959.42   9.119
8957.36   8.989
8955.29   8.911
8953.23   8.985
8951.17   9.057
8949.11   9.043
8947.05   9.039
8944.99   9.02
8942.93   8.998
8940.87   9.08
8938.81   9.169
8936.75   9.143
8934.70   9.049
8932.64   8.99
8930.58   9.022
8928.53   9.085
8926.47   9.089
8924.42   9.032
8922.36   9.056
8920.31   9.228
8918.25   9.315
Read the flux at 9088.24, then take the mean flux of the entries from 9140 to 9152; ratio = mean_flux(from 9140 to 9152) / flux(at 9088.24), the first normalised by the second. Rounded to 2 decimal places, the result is 0.99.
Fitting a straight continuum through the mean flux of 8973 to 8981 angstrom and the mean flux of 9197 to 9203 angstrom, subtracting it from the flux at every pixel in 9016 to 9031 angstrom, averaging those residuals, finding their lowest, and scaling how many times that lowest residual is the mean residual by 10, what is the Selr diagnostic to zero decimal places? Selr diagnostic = 15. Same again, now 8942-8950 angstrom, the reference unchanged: 6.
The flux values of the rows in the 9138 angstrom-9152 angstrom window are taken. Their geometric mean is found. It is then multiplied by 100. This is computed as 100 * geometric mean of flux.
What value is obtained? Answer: 928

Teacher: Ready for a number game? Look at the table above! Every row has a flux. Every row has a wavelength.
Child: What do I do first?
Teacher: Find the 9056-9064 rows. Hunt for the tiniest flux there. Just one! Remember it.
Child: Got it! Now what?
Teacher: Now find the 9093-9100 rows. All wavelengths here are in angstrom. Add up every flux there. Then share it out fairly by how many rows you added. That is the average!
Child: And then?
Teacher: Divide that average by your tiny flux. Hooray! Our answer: 1.03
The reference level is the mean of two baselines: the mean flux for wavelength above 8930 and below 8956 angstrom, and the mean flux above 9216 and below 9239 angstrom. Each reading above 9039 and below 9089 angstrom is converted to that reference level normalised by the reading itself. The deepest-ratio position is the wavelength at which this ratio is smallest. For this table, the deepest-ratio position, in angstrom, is 9077.78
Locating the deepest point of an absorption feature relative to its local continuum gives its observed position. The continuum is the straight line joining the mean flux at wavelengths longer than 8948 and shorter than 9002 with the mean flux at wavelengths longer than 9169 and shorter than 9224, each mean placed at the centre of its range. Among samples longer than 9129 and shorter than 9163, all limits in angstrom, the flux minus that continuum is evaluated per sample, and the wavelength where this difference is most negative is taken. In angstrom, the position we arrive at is 9144.92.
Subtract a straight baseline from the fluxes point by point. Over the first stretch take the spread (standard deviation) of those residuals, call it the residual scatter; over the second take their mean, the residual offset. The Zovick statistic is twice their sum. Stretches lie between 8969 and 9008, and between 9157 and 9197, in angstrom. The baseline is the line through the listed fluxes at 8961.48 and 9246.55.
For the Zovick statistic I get 0.37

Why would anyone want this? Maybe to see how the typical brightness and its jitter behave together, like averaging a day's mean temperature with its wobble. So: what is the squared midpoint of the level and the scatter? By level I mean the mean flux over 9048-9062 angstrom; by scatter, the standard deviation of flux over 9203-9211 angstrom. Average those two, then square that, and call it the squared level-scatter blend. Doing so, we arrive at 21.7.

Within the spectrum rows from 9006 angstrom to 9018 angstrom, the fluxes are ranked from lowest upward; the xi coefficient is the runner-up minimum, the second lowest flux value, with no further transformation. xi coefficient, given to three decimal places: 8.677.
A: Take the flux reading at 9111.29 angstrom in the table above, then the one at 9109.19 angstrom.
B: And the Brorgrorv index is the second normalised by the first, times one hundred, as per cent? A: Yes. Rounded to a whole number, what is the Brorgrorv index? 100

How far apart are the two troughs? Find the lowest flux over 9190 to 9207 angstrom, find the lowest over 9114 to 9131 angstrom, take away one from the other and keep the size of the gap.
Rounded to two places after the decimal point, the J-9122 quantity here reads 0.18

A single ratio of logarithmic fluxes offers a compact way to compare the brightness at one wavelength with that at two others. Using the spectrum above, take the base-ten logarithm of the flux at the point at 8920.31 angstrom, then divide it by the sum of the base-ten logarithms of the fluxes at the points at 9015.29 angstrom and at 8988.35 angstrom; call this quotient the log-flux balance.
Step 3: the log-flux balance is 0.510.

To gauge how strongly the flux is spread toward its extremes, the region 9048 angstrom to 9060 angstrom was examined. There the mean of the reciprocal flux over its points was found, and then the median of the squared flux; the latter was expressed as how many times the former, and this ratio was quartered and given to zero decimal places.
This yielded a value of 197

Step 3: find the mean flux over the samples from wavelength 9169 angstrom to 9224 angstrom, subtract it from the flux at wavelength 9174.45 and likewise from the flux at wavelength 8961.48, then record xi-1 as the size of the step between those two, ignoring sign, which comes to 0.210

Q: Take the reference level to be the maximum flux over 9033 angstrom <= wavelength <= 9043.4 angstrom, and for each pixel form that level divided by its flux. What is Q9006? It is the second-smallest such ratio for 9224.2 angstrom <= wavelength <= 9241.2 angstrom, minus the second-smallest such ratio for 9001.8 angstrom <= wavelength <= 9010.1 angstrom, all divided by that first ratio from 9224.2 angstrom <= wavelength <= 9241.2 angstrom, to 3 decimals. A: -0.020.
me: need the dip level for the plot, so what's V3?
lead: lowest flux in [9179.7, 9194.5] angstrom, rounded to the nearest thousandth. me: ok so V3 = 9.286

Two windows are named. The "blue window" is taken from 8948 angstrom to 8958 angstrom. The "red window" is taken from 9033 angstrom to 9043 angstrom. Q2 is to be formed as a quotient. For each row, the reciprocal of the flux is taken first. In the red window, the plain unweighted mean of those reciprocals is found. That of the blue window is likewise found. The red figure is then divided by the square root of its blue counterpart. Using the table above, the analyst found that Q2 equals 0.326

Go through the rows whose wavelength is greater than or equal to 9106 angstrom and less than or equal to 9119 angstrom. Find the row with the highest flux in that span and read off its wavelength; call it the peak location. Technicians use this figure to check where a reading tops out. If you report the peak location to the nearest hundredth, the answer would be 9115.49 angstrom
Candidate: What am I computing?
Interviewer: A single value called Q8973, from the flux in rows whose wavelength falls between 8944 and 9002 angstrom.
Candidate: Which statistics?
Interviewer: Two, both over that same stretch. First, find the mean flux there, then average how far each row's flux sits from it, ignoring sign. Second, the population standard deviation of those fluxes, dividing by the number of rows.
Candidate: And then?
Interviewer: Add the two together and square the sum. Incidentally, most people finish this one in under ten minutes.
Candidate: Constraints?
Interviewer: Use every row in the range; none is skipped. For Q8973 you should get 0.017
